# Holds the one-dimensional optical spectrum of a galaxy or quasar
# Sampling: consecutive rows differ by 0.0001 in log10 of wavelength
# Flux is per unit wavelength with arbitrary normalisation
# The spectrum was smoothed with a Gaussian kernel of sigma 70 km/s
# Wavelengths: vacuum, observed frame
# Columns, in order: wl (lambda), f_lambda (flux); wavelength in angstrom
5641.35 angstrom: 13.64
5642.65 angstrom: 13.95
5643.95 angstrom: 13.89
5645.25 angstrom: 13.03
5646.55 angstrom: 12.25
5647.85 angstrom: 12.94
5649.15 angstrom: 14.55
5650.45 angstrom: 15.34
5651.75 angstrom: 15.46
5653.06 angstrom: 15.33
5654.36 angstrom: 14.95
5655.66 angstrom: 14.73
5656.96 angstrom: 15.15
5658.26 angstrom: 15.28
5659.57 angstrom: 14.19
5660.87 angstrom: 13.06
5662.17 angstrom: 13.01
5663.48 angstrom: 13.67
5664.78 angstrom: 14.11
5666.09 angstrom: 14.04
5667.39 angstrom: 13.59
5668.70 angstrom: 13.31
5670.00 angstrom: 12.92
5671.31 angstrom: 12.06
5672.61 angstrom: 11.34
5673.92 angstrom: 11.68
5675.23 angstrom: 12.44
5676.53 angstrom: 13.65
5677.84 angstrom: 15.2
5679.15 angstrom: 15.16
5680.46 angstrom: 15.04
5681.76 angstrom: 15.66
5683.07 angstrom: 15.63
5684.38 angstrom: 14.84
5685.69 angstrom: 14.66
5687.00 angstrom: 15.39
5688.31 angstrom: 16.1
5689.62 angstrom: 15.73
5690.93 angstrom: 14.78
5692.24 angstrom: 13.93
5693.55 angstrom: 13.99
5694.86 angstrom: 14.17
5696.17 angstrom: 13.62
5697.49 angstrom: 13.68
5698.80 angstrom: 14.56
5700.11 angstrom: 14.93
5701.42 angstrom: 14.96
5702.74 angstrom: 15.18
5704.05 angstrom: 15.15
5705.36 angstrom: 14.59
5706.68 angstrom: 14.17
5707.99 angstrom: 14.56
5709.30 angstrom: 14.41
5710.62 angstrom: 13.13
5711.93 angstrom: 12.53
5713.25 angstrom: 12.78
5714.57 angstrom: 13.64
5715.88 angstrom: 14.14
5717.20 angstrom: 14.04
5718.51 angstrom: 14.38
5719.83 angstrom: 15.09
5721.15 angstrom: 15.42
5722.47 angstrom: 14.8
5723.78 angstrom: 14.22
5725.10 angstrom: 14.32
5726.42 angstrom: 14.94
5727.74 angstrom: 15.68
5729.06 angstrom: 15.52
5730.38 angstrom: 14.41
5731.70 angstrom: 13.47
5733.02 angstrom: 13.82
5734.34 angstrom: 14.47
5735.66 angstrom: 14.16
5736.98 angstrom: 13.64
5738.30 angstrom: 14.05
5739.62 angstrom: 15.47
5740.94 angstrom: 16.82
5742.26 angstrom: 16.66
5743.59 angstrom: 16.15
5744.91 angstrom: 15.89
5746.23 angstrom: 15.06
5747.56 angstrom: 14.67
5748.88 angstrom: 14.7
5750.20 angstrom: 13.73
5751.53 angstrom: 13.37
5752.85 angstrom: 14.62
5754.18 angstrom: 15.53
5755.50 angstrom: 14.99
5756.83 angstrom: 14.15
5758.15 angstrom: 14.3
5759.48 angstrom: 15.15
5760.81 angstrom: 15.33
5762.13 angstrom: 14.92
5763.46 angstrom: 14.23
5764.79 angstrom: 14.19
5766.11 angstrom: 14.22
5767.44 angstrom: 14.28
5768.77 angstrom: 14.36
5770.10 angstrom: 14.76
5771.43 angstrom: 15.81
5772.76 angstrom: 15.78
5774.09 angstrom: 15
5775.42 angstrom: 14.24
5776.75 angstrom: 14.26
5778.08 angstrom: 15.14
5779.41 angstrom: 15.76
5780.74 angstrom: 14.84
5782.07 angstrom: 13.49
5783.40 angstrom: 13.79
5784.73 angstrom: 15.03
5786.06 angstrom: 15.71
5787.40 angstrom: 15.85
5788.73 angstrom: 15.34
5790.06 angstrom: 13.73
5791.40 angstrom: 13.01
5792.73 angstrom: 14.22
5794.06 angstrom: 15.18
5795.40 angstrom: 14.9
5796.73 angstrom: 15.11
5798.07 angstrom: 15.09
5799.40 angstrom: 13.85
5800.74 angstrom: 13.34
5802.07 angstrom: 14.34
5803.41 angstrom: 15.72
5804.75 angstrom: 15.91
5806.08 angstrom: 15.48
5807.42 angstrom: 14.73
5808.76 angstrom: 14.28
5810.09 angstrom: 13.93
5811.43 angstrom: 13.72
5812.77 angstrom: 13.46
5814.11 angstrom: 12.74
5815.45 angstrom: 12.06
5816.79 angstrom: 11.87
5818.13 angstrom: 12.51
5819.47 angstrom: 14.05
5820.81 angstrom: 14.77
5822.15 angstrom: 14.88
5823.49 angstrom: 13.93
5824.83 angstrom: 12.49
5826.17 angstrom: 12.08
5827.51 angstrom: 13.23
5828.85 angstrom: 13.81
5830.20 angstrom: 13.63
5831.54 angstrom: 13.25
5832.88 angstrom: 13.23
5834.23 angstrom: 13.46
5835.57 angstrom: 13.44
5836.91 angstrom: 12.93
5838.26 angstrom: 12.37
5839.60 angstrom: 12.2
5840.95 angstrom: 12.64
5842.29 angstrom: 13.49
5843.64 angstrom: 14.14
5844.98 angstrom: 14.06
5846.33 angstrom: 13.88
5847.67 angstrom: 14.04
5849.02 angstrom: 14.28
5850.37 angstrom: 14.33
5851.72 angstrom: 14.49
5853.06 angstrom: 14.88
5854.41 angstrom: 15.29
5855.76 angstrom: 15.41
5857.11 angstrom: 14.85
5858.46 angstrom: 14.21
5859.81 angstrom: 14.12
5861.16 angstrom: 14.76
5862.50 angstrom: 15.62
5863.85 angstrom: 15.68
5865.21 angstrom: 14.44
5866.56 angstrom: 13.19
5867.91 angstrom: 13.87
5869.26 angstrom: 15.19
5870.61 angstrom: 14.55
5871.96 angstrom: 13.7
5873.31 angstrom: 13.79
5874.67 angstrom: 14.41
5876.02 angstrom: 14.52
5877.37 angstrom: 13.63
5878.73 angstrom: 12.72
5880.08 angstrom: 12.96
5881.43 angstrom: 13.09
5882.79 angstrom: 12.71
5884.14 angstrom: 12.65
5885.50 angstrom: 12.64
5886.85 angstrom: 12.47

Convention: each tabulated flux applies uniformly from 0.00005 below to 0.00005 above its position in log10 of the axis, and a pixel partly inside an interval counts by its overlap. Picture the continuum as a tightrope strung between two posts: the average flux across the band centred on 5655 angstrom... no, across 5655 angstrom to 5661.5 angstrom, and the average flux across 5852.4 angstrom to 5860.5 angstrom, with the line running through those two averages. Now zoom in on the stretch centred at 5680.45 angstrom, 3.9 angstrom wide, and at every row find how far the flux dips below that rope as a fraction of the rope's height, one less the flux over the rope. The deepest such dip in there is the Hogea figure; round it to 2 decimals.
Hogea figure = -0.04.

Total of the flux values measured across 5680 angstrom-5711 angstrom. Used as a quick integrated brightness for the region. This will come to 353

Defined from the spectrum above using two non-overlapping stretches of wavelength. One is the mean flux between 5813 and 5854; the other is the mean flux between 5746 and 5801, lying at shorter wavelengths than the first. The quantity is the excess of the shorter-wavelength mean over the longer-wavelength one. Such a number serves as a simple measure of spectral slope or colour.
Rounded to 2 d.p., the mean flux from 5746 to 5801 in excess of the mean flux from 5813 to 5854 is 1.20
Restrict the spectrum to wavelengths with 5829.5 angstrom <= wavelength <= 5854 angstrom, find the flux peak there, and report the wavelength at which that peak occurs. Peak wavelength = 5853.06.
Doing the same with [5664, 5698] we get 5688.31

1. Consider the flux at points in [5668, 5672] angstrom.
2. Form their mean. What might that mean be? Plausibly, 12.8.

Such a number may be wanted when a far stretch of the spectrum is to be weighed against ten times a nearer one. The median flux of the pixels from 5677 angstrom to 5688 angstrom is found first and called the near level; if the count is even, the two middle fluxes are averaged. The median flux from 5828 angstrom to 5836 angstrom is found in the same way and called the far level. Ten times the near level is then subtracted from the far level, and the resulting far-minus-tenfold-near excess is -138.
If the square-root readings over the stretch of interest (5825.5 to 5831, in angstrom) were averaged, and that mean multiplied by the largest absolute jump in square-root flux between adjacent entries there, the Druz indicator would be 0.59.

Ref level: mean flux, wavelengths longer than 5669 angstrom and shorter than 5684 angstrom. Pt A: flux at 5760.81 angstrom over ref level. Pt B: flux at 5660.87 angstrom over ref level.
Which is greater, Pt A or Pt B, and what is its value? 1.12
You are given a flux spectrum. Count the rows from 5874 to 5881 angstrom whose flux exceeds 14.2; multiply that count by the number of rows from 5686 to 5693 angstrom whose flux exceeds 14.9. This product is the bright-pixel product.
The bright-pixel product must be 6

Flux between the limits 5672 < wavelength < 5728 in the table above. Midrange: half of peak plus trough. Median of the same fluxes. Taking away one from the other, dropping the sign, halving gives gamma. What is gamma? 0.42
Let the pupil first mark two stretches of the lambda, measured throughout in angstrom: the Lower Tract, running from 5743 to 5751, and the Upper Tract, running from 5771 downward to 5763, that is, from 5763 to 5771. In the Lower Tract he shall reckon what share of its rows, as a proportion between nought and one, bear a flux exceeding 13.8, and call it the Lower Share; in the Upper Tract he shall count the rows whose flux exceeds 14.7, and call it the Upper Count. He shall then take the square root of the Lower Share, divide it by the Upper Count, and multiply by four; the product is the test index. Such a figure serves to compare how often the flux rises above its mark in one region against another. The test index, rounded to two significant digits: 3.7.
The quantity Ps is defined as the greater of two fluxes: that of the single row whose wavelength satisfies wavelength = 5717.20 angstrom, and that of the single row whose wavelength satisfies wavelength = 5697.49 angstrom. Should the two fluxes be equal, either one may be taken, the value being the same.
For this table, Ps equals 14.0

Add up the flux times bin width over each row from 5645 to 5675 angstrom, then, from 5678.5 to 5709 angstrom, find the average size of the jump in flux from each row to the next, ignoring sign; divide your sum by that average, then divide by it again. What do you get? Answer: 2407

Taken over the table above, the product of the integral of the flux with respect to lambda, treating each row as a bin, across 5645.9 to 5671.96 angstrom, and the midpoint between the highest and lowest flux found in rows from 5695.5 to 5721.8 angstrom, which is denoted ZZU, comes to 5097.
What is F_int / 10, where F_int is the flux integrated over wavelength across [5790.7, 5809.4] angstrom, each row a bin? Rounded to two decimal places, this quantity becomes 27.40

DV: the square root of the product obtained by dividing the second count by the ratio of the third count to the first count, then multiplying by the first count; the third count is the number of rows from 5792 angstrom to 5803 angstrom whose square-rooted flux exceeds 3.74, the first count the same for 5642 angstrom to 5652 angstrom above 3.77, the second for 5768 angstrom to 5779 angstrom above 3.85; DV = 2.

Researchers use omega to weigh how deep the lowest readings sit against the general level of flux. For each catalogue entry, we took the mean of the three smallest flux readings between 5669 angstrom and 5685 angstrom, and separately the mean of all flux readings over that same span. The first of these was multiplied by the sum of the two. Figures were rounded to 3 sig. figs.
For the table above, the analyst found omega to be 298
